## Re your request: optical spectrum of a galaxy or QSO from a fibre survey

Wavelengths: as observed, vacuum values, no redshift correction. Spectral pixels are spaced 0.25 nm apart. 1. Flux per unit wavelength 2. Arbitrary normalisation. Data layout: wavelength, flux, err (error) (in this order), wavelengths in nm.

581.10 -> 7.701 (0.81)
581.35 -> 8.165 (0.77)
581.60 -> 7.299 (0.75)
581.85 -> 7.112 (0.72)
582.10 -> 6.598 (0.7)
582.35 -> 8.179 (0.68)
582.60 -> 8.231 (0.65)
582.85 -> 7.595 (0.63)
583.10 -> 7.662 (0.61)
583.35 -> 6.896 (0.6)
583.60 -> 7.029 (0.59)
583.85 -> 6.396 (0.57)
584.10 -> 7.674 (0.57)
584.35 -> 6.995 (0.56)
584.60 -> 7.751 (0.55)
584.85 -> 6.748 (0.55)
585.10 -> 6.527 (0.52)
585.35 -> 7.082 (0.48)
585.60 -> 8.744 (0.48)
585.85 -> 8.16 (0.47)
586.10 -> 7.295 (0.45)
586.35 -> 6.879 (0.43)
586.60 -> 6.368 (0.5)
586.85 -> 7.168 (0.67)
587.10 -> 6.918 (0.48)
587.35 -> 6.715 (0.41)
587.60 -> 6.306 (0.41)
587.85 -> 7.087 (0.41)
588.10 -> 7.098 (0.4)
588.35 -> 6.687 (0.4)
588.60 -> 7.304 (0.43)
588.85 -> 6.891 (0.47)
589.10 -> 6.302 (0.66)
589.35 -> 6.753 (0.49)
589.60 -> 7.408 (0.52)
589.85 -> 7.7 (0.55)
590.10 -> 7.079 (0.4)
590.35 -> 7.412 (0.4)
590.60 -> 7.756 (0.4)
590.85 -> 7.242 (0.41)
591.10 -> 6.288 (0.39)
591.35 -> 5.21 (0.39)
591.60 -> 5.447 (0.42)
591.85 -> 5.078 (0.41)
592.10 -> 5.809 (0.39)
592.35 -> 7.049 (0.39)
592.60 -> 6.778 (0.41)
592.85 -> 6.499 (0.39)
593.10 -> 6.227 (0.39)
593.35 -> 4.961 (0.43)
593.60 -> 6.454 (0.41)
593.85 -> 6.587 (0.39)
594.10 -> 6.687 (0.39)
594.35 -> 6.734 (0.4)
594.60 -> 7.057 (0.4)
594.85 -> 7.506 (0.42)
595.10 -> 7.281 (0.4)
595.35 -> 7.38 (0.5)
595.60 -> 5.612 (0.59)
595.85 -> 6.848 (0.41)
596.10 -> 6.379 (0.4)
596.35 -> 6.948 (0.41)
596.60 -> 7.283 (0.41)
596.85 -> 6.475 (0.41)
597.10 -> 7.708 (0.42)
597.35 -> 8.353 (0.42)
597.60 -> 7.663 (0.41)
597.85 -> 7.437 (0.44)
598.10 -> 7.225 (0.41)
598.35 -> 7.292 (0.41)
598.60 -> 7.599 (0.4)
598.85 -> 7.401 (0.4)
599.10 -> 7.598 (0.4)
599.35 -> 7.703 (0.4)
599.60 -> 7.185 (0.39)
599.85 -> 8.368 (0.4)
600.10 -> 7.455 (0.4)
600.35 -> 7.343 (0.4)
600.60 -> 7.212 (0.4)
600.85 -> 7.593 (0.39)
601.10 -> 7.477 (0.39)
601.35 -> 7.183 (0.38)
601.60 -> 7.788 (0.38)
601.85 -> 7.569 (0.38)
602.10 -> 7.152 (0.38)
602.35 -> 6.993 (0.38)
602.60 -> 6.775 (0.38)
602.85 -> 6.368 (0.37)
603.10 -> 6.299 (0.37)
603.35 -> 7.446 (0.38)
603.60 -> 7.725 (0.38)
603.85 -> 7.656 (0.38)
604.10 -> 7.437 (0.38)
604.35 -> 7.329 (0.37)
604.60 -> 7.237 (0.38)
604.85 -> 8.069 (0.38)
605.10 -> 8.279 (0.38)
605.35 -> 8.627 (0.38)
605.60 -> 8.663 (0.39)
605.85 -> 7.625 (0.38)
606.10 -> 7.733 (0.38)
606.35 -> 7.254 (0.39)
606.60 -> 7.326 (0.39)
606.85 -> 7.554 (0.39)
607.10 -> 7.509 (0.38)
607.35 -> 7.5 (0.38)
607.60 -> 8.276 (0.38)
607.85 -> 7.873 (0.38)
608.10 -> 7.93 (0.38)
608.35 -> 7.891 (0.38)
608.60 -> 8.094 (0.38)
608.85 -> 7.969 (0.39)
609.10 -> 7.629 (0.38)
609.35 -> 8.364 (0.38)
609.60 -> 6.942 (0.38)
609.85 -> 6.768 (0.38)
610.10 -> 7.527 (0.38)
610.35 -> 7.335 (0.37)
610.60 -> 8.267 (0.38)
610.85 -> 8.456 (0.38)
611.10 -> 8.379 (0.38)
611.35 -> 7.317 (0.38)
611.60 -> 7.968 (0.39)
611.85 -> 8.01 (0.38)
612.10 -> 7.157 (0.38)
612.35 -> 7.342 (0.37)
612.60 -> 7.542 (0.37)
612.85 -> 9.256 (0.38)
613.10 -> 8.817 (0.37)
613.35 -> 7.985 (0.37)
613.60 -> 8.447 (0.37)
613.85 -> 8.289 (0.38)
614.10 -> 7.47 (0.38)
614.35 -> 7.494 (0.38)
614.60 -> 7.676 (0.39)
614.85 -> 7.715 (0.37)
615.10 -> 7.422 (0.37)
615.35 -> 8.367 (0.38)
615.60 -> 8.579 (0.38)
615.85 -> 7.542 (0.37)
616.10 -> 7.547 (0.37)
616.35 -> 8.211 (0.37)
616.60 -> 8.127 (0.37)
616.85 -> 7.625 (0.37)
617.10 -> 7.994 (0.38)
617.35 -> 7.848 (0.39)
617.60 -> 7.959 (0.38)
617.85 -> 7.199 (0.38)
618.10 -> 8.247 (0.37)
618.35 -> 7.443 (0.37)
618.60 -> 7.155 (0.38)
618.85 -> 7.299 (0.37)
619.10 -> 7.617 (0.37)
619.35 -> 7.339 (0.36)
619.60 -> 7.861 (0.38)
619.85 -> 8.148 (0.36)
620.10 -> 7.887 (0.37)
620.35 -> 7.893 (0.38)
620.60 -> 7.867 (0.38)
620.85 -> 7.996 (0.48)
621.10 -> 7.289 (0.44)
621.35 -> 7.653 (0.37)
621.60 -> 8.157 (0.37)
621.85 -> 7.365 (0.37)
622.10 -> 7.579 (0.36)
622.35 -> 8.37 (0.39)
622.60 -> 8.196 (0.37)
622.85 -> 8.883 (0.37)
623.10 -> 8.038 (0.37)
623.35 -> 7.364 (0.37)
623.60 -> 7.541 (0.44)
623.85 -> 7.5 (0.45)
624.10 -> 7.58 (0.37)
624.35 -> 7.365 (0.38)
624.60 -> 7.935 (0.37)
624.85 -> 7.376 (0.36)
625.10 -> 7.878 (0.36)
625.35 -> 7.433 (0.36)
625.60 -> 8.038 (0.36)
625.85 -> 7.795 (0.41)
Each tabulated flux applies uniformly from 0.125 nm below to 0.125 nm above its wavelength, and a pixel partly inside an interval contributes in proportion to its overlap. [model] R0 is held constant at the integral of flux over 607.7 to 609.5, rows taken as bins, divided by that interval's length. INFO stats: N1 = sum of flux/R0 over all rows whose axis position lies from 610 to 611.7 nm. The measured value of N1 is 6.9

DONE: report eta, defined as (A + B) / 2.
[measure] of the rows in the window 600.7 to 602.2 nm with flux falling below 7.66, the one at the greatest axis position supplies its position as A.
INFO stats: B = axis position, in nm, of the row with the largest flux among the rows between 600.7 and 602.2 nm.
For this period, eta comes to 601.85 nm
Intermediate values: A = 602.10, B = 601.60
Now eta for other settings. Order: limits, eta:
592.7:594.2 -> 594.10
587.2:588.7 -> 588.60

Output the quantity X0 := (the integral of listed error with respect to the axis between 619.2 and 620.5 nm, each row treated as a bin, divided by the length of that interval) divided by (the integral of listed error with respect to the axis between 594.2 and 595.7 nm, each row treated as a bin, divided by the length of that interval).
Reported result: 0.83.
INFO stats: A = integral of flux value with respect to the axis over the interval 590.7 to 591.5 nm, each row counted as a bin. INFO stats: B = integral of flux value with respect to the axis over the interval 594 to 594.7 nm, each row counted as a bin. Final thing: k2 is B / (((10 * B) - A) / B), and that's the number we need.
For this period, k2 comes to 0.534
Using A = 5.0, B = 4.78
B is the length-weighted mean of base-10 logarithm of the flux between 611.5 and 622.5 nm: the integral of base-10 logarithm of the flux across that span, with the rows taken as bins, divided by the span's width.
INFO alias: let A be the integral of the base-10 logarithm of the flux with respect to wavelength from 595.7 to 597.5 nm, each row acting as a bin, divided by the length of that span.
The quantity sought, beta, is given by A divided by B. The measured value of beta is 0.95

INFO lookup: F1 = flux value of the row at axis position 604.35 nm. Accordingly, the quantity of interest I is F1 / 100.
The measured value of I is 0.0733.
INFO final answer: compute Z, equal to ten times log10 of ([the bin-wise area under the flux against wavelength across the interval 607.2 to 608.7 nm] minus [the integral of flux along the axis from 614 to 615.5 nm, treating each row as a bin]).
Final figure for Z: -5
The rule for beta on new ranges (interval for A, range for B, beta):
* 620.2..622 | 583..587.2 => 1.04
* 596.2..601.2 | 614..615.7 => 0.98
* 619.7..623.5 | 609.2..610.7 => 1.03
